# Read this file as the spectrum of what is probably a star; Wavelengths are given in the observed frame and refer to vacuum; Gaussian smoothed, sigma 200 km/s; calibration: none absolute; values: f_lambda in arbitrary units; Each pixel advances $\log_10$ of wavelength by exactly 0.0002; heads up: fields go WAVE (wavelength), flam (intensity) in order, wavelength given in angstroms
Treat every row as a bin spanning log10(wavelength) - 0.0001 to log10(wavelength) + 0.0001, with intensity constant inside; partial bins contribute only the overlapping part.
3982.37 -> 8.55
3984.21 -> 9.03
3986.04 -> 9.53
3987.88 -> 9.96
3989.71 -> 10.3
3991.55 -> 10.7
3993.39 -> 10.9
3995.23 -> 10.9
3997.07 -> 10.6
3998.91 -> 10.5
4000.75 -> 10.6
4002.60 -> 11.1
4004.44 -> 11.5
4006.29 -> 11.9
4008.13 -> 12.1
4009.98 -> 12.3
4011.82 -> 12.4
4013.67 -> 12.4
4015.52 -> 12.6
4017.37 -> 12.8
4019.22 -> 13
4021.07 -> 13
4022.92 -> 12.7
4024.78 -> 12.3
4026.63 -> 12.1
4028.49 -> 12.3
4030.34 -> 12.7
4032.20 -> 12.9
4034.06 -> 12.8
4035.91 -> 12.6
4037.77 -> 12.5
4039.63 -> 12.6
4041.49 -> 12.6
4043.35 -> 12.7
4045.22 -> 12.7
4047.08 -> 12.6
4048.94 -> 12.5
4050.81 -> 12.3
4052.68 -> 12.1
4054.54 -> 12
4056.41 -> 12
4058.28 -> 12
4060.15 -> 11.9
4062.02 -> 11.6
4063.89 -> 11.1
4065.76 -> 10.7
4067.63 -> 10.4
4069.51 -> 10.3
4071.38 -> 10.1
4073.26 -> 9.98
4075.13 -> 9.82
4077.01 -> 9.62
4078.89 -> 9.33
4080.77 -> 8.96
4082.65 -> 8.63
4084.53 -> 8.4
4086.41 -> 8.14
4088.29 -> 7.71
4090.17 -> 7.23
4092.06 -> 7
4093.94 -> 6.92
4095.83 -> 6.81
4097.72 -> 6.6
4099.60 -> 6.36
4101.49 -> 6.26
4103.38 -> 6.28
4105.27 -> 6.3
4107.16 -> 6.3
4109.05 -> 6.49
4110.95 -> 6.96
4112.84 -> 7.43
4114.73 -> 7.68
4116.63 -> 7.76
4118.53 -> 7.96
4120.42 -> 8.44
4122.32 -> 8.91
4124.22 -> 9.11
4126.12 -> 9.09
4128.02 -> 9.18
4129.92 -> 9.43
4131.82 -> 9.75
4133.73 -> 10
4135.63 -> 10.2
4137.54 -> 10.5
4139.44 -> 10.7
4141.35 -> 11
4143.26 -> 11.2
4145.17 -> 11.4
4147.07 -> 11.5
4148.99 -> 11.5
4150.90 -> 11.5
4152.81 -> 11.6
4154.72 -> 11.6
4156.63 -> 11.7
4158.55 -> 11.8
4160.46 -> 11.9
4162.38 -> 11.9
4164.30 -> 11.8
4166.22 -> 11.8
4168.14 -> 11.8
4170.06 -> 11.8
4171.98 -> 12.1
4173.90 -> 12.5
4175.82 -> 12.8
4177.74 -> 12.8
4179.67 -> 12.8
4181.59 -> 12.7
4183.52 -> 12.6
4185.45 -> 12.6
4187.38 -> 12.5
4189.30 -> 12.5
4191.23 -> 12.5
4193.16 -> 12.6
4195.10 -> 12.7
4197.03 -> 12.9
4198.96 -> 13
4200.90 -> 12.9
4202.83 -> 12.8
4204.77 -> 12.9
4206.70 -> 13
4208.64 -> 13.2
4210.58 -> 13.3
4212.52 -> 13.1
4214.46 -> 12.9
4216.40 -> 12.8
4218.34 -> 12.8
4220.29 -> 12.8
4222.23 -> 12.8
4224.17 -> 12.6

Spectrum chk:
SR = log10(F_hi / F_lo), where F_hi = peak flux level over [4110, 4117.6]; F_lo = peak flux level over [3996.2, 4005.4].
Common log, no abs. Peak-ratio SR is -0.17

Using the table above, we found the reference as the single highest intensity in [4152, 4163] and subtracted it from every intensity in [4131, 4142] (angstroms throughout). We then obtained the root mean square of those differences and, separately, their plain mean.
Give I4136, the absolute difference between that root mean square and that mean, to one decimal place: 3.1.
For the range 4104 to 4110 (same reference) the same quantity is 11.1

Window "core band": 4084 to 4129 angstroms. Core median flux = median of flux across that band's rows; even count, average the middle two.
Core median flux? 7.3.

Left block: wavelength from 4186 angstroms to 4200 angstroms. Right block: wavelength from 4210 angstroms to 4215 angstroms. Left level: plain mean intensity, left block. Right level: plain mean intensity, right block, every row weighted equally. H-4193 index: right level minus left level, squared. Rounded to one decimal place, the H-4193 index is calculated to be 0.2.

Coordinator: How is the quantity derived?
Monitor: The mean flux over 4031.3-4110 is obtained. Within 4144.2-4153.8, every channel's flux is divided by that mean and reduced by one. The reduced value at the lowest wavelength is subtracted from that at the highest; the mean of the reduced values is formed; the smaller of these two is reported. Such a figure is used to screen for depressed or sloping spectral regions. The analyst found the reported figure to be 0.02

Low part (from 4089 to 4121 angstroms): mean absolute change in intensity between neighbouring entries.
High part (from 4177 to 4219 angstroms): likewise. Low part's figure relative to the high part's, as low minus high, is 0.10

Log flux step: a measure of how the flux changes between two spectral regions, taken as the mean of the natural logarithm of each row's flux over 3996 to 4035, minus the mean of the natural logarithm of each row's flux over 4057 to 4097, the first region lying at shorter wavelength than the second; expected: 0.27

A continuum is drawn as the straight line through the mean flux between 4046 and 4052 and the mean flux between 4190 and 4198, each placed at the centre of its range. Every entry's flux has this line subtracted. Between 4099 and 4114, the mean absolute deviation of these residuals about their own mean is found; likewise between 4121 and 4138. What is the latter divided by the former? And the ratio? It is 1.5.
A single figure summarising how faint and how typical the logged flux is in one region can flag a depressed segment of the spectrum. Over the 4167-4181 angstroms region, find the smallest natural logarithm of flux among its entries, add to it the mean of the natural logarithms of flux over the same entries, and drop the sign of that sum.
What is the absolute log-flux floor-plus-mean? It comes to 4.98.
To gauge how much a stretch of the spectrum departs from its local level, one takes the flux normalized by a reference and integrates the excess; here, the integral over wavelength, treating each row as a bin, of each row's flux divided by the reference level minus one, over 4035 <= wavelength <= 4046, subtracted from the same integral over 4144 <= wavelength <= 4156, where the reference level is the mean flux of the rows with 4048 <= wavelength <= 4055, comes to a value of -1.0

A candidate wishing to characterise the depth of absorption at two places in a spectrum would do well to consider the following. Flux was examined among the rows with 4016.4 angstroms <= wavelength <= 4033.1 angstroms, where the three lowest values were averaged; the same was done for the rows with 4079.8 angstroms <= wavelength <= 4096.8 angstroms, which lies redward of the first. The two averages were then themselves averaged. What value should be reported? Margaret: 9.6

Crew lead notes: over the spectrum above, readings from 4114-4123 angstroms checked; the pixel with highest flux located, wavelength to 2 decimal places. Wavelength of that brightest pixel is 4122.32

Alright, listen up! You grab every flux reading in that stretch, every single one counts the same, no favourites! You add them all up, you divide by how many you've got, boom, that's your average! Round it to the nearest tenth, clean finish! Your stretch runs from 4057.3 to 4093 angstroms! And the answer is 9.6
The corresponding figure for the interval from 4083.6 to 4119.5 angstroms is 7.1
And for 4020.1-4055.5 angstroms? 12.5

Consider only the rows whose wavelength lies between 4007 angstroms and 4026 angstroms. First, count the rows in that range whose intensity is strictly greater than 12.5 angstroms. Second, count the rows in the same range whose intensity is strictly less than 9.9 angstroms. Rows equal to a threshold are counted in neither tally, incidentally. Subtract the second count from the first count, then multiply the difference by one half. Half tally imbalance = 2.5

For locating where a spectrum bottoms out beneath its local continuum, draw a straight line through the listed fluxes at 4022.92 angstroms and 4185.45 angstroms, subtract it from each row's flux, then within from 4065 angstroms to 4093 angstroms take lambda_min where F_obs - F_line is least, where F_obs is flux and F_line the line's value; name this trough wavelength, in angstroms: 4092.06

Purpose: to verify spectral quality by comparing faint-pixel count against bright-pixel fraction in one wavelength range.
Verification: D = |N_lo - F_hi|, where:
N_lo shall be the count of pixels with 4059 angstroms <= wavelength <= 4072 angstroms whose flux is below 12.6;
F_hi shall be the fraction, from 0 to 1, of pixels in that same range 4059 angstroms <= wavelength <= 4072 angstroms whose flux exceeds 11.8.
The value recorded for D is 6.9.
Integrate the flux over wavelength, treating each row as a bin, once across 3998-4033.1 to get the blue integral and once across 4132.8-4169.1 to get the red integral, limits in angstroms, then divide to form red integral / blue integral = 0.96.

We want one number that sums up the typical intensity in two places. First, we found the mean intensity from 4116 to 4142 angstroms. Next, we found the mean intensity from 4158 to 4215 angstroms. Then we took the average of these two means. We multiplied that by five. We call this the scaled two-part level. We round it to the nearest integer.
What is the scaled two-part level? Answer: 55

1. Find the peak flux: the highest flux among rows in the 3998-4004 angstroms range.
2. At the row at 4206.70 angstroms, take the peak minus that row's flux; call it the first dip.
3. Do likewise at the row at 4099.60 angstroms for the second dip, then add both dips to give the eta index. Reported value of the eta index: 2.8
